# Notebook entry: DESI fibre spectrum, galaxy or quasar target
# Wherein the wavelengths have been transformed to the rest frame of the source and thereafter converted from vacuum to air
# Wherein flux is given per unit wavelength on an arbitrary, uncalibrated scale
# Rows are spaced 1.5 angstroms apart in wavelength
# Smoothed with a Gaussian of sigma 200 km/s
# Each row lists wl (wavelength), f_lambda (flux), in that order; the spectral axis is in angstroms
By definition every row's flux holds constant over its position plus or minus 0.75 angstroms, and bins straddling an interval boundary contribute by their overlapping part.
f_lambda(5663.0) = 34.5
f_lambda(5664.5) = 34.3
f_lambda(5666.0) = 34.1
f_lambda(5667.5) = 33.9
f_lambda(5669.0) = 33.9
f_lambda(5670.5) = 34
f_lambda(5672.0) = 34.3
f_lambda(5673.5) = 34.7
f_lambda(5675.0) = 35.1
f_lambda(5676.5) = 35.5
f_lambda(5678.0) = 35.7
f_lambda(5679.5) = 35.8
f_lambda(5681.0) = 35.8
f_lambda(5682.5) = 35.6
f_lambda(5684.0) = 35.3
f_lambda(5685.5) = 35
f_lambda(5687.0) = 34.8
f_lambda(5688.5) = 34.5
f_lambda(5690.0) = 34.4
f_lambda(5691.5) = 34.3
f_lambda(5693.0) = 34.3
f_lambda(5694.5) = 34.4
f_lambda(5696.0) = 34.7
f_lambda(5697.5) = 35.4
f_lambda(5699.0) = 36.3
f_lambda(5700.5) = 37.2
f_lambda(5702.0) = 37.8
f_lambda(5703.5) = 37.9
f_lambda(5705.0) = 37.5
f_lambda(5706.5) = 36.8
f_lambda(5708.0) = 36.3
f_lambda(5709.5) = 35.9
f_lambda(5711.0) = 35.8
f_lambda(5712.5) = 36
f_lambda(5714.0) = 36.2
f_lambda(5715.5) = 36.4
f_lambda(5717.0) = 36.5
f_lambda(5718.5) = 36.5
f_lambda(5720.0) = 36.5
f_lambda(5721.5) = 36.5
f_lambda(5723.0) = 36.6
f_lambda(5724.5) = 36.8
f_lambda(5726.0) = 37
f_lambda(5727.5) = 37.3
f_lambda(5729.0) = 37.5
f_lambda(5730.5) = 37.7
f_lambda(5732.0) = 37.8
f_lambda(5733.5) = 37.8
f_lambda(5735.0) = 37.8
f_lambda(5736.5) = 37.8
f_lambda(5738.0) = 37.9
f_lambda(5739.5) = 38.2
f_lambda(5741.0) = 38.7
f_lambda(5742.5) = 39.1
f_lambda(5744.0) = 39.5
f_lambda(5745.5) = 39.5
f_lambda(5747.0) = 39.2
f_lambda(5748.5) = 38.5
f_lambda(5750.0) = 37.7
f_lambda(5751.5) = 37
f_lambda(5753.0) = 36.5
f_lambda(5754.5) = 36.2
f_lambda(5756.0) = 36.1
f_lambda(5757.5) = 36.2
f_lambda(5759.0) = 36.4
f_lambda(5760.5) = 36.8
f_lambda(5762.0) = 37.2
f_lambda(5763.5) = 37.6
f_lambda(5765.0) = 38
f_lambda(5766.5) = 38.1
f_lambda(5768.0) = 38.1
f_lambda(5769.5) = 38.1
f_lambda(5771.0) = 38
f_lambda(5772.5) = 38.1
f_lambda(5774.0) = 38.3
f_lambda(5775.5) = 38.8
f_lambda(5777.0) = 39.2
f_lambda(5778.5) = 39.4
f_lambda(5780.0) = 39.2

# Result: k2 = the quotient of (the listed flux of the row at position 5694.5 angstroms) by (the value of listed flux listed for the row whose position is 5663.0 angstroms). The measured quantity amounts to 1.00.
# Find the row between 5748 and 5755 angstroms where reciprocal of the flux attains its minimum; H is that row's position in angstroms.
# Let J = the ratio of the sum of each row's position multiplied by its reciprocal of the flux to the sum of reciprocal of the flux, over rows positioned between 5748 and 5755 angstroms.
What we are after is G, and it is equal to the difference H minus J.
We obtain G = -3.0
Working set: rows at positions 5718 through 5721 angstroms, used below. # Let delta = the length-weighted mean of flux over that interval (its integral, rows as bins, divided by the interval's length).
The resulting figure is 36.5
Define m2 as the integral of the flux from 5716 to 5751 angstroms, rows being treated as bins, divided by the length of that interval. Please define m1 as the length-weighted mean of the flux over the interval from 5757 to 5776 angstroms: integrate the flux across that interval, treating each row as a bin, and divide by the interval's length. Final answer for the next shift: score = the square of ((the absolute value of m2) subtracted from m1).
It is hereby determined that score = 0.0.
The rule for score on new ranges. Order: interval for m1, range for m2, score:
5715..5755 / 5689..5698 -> 9.2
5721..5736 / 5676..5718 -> 2.3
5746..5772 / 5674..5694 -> 5.5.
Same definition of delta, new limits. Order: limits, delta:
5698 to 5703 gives 37.1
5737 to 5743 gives 38.4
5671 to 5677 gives 34.8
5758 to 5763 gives 36.8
